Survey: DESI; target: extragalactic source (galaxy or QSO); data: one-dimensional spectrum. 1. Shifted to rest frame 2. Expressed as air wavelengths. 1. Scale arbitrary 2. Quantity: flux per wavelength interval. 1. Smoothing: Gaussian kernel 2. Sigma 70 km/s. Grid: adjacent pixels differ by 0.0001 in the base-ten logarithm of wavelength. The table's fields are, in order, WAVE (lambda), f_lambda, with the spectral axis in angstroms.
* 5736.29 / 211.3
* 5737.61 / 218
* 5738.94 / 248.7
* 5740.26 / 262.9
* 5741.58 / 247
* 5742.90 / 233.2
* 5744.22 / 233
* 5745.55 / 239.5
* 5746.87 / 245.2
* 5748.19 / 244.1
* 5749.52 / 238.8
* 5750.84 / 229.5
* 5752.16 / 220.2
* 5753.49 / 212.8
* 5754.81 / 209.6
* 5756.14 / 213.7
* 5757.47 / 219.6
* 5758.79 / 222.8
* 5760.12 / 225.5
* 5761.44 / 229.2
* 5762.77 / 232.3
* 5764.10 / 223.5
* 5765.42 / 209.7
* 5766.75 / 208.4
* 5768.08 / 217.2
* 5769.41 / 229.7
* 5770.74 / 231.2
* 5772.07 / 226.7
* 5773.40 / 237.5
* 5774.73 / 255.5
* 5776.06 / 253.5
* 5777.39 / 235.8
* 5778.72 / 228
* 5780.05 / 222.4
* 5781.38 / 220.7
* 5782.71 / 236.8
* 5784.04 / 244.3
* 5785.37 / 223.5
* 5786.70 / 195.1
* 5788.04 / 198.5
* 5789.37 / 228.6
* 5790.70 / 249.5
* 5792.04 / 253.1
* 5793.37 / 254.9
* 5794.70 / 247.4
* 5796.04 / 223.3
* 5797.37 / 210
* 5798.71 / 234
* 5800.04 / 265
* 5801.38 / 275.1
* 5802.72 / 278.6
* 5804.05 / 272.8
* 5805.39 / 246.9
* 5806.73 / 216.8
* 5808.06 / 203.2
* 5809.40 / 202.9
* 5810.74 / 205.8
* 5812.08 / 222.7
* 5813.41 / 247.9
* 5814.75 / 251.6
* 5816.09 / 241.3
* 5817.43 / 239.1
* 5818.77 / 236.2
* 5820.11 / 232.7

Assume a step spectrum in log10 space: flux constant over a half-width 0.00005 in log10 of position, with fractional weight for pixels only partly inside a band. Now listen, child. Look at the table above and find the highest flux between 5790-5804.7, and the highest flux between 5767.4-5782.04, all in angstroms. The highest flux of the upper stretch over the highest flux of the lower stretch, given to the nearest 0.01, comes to 1.09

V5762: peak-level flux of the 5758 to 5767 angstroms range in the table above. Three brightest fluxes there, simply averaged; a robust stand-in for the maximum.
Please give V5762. 229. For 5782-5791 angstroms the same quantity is 244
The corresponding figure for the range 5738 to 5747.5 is 253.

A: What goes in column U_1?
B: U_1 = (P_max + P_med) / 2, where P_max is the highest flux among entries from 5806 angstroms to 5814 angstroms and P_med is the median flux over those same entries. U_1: 230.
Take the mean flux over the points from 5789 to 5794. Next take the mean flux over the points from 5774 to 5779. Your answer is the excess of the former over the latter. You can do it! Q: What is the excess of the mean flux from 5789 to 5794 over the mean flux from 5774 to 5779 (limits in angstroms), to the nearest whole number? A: 3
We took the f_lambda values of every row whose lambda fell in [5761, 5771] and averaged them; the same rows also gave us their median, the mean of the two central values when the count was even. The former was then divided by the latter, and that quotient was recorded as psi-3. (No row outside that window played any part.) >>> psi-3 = 0.98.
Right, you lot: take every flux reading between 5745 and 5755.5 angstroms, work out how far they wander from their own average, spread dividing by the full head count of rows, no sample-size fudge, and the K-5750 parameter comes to 13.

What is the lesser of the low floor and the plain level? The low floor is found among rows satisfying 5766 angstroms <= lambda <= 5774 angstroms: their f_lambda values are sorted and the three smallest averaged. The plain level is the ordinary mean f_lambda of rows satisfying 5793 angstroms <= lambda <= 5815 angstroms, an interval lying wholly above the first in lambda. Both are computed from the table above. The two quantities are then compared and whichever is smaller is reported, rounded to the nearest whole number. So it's 217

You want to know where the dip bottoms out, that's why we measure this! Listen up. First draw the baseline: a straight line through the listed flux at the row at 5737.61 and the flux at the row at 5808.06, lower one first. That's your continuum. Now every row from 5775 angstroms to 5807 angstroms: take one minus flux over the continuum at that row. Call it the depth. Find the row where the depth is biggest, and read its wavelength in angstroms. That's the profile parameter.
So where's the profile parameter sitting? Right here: 5786.70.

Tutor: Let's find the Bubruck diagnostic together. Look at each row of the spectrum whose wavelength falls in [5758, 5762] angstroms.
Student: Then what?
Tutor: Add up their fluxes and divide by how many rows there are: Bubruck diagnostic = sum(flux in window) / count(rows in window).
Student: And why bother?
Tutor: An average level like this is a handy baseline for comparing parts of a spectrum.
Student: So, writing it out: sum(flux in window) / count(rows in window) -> 226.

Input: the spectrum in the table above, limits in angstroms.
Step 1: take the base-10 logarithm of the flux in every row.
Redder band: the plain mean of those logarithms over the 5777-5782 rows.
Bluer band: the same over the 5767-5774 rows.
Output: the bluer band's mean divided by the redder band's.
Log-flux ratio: 1.00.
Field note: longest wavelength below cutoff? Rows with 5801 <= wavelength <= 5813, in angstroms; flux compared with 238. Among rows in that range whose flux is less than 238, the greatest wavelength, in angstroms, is 5812.08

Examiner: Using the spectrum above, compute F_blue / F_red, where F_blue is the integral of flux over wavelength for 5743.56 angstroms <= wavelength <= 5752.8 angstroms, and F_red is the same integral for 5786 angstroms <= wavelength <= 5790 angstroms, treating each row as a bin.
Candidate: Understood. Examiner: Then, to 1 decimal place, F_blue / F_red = 2.6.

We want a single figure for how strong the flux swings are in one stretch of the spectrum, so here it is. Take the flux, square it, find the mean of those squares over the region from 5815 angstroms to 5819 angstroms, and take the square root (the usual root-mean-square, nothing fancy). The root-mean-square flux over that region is 239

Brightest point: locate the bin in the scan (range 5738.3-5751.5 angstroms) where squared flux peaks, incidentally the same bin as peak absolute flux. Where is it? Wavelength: 5740.26 angstroms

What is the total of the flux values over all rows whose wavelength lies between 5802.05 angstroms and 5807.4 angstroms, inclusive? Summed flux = 1015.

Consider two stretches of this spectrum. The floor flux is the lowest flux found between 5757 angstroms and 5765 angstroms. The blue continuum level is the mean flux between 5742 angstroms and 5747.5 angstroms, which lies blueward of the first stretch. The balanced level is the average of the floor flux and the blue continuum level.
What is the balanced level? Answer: 229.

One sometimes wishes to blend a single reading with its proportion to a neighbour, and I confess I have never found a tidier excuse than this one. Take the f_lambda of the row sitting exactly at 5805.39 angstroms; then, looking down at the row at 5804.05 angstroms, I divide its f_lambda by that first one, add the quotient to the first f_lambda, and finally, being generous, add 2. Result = 250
